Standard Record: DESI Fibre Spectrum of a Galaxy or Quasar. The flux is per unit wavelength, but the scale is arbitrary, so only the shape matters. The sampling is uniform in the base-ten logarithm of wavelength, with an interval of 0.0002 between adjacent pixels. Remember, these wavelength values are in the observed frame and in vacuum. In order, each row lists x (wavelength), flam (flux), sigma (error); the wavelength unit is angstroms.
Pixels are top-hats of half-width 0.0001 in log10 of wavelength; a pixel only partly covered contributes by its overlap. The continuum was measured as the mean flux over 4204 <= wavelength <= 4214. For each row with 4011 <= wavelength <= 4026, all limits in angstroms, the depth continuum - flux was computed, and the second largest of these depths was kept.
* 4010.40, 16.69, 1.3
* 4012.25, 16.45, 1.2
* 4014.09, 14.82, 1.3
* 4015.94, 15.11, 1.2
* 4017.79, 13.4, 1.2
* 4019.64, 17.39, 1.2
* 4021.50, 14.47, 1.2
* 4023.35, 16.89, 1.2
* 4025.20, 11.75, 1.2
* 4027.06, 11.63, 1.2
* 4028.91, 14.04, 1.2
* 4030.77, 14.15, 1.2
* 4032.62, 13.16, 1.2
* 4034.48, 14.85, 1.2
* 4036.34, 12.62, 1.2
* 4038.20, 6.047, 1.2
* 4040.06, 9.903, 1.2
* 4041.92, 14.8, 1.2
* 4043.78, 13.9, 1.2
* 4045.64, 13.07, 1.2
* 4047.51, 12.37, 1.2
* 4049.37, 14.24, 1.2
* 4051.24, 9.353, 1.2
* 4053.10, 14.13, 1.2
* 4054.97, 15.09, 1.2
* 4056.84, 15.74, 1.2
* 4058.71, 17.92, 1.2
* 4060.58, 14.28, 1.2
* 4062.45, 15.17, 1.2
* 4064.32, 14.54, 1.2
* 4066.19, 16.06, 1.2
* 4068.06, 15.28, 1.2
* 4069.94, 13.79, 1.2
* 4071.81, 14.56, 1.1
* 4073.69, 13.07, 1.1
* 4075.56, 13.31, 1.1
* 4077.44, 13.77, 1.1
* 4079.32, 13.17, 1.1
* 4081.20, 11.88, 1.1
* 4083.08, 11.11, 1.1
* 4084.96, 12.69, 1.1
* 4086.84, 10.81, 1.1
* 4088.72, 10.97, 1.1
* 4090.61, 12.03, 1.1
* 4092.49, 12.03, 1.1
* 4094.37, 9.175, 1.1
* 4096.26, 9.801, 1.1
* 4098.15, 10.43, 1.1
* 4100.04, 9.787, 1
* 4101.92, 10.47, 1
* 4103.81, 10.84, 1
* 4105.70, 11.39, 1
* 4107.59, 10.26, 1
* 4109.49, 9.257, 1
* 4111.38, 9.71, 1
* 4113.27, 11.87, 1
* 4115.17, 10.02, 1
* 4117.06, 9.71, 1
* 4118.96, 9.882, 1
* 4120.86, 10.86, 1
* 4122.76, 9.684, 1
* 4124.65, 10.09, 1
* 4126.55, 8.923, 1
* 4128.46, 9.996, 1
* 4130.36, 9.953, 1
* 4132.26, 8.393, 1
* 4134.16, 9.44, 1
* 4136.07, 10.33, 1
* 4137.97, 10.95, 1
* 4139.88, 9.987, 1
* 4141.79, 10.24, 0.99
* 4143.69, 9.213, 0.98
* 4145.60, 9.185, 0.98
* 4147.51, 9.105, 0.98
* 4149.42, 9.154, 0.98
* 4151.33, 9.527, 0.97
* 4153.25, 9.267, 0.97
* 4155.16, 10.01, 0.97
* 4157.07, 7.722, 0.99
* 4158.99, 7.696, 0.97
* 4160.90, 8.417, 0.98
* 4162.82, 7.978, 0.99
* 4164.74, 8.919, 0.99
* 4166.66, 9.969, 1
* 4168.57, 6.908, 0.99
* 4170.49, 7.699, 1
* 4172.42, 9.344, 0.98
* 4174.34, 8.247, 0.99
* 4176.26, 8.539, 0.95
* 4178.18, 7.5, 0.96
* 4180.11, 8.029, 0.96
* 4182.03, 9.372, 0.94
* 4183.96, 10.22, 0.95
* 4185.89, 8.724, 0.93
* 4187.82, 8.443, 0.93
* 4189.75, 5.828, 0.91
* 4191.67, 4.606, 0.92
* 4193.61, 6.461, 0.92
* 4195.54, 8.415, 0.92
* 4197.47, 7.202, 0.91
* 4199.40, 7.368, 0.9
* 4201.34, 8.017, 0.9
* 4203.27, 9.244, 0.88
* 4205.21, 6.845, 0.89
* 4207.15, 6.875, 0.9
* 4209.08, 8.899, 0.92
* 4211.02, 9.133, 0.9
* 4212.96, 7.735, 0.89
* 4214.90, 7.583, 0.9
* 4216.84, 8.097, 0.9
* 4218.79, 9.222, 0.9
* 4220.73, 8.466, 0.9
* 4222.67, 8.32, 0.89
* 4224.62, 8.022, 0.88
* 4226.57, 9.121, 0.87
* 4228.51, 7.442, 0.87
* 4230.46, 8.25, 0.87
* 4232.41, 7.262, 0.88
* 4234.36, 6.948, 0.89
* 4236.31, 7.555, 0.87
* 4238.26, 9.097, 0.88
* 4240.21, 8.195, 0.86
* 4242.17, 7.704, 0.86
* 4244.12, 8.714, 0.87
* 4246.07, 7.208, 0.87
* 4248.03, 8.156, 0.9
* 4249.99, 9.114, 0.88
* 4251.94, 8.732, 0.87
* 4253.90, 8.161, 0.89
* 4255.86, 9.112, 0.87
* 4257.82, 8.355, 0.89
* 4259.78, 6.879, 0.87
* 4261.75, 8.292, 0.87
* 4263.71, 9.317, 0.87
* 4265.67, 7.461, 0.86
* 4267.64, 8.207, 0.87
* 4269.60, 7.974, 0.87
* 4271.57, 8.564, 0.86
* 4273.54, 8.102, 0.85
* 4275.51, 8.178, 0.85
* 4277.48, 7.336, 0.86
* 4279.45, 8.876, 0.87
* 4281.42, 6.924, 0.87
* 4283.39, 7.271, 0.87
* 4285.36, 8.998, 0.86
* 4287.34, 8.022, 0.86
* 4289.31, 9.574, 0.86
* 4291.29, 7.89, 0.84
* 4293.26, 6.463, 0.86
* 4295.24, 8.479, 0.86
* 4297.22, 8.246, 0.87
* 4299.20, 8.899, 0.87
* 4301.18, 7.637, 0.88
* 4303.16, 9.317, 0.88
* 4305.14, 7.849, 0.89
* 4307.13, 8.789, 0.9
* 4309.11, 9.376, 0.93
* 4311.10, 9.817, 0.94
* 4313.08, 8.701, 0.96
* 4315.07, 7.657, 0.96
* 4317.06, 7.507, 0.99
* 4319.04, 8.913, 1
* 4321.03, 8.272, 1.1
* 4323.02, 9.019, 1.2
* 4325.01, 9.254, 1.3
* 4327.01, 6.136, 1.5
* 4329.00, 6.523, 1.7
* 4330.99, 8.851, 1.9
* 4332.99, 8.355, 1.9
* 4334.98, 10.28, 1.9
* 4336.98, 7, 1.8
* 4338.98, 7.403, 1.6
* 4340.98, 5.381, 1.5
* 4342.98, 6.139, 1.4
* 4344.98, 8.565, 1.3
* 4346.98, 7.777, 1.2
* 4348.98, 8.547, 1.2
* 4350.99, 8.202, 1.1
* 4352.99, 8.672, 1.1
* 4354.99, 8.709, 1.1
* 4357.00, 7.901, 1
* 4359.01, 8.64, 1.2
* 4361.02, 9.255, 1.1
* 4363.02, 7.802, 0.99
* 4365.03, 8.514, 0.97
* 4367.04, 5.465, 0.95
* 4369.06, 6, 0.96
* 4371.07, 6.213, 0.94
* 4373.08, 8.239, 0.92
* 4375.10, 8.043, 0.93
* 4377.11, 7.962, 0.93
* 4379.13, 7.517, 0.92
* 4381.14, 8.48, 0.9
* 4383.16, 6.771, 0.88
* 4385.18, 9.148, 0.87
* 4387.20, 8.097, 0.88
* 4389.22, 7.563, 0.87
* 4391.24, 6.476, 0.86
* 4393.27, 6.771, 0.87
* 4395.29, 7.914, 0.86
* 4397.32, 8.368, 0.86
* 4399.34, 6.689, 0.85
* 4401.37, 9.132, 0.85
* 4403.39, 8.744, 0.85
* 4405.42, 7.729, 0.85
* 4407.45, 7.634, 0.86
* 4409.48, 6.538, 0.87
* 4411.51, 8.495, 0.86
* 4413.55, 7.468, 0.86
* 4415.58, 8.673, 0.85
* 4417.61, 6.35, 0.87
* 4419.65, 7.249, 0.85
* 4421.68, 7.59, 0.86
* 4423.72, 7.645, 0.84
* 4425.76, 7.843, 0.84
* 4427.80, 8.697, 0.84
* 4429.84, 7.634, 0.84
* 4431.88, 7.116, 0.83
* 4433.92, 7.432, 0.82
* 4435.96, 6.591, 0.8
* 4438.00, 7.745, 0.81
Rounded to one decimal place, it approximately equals -5.5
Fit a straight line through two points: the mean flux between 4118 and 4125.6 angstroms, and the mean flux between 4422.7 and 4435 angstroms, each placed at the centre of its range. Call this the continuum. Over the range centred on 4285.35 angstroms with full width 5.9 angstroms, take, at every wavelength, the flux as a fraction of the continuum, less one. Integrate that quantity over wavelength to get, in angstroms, -0.5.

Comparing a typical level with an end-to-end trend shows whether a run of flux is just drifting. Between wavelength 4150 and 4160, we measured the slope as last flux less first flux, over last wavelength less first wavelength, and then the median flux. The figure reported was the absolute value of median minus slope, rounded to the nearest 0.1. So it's 9.5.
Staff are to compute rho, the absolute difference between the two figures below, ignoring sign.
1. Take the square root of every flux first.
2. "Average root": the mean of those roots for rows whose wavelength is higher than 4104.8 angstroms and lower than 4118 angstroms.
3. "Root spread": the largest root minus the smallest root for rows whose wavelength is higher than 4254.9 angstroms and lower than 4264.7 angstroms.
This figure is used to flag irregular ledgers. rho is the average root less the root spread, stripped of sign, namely 2.8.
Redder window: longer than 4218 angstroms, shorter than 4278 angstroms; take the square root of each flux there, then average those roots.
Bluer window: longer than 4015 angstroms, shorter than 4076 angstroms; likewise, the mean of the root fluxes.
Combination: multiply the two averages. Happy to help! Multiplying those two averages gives 10.6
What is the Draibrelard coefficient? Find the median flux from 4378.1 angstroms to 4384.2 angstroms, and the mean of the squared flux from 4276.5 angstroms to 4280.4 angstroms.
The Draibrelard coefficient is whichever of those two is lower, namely 7.5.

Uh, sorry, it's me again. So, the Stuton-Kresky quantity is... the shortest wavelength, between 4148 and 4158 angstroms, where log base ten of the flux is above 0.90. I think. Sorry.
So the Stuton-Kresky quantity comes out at 4149.42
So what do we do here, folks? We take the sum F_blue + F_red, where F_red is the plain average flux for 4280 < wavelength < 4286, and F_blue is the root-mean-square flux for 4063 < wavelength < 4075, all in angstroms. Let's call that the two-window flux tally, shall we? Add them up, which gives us 22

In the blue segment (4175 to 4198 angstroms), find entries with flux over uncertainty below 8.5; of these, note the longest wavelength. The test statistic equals 4197.47 angstroms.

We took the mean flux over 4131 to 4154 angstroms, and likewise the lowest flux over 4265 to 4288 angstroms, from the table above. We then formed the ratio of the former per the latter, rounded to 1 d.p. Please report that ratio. 1.4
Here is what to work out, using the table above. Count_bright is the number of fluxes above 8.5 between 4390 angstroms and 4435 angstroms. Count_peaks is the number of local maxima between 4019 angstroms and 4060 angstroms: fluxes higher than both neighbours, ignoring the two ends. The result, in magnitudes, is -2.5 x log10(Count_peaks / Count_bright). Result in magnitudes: -0.2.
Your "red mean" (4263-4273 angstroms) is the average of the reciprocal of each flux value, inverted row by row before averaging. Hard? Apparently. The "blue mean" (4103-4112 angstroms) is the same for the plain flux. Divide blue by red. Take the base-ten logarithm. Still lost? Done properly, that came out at 1.93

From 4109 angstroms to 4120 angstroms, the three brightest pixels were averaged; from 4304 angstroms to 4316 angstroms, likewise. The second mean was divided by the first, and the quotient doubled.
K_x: 1.8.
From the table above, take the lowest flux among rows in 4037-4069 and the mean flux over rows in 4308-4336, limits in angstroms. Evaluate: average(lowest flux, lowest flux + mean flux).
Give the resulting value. 10.3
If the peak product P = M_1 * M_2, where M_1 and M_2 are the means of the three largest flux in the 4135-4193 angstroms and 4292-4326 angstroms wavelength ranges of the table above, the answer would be 100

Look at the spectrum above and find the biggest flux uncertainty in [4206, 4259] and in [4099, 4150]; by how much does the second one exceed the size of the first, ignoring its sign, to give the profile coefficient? 0.08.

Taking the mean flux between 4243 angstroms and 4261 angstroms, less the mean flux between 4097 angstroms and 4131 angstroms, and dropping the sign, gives 1.9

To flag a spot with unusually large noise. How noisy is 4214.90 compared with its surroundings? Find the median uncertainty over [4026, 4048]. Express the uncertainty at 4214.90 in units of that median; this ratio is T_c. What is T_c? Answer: 0.75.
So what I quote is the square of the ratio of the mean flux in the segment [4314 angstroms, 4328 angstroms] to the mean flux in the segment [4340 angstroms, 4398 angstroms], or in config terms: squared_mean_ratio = 1.1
